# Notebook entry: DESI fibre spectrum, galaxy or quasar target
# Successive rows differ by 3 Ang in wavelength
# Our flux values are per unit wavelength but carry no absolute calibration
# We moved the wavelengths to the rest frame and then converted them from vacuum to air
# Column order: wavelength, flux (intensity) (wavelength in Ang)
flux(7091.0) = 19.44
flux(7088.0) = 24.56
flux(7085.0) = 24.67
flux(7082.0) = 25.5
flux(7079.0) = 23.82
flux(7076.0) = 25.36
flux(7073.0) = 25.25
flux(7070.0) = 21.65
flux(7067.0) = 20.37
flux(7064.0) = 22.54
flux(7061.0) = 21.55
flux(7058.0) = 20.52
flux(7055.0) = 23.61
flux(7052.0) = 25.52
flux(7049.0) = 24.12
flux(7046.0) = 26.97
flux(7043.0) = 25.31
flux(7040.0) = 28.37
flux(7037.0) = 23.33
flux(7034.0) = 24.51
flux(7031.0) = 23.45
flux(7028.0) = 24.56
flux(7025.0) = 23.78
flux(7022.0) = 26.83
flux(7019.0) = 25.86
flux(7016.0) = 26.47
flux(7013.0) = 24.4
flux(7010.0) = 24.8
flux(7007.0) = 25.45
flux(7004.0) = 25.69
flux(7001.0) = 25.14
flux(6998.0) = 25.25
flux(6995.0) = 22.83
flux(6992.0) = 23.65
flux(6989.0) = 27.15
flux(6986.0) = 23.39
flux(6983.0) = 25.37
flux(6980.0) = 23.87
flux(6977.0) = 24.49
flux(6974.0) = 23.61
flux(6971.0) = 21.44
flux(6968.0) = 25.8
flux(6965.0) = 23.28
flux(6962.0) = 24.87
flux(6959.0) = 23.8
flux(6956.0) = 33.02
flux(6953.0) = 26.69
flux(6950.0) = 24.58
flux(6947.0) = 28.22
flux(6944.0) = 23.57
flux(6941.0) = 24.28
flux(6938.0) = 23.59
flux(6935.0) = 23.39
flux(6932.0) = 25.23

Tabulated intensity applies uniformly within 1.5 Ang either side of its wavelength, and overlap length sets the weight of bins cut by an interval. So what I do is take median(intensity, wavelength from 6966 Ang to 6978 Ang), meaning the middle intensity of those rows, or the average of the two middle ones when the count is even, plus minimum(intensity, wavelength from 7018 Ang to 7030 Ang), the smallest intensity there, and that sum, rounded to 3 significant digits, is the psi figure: 47.8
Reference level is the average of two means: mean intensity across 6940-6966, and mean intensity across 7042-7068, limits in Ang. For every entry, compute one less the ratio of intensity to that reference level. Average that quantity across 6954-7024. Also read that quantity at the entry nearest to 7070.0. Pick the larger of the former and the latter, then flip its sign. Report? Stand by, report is -0.12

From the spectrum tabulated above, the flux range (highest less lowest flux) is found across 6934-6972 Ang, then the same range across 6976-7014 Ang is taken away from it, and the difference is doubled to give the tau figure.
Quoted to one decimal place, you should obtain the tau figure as 14.5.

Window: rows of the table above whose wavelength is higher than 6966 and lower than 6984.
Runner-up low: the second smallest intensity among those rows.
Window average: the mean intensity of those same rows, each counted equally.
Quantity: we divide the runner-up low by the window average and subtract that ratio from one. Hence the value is 0.02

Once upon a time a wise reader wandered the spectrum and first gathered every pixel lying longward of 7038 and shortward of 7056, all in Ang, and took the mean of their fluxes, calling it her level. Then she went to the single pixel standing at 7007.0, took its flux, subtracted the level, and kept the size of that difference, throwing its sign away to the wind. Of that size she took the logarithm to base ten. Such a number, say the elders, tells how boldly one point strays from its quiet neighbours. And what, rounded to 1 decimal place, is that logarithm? -0.7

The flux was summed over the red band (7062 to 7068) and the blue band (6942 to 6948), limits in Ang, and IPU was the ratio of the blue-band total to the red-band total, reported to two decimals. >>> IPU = 1.21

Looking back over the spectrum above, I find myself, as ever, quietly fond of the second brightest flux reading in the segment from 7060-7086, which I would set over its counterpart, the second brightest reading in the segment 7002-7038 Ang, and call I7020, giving 0.958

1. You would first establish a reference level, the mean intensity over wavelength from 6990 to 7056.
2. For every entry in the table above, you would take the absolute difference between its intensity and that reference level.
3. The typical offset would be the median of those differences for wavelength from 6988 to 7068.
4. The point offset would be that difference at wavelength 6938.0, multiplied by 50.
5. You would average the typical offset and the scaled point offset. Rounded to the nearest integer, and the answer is 36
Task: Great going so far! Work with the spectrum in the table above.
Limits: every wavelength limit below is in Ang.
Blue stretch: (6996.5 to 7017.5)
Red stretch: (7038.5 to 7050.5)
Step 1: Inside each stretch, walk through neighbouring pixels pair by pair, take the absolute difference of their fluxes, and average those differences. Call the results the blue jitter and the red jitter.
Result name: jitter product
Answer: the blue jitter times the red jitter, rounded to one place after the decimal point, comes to 1.7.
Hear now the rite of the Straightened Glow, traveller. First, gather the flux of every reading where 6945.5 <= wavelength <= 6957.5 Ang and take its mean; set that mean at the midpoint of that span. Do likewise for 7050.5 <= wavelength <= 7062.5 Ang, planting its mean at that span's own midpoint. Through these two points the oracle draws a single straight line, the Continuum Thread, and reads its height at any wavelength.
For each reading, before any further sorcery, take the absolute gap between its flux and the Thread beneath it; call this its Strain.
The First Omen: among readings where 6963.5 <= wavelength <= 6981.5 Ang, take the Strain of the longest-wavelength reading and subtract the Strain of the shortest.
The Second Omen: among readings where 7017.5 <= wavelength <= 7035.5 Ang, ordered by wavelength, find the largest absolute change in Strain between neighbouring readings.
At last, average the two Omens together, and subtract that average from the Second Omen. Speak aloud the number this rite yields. 1.5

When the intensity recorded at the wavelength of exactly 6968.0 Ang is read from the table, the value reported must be 25.8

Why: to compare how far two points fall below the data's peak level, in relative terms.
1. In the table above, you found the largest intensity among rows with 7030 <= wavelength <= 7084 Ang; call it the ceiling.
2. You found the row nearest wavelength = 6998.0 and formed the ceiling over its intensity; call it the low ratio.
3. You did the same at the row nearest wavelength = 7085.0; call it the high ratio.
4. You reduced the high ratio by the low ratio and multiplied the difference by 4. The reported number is 0.11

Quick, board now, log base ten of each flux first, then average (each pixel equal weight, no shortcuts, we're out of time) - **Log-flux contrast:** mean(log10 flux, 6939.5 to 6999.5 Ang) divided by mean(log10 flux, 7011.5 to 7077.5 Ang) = 1.01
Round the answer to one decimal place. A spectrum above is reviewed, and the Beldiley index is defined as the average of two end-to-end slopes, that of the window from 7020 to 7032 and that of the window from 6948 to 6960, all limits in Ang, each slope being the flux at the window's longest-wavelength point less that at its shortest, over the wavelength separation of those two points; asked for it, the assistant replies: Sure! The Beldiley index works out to -0.2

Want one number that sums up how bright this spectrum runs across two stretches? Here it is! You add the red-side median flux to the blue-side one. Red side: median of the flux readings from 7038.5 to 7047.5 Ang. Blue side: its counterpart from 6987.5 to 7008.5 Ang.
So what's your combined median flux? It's 52.2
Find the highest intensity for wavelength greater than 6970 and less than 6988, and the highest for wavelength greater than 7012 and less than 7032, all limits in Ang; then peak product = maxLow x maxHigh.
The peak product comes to 681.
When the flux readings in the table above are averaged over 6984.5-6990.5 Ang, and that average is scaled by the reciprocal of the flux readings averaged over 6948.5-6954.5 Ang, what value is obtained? 0.99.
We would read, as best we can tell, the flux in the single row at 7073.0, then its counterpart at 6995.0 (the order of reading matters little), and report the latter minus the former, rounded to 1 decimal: -2.4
